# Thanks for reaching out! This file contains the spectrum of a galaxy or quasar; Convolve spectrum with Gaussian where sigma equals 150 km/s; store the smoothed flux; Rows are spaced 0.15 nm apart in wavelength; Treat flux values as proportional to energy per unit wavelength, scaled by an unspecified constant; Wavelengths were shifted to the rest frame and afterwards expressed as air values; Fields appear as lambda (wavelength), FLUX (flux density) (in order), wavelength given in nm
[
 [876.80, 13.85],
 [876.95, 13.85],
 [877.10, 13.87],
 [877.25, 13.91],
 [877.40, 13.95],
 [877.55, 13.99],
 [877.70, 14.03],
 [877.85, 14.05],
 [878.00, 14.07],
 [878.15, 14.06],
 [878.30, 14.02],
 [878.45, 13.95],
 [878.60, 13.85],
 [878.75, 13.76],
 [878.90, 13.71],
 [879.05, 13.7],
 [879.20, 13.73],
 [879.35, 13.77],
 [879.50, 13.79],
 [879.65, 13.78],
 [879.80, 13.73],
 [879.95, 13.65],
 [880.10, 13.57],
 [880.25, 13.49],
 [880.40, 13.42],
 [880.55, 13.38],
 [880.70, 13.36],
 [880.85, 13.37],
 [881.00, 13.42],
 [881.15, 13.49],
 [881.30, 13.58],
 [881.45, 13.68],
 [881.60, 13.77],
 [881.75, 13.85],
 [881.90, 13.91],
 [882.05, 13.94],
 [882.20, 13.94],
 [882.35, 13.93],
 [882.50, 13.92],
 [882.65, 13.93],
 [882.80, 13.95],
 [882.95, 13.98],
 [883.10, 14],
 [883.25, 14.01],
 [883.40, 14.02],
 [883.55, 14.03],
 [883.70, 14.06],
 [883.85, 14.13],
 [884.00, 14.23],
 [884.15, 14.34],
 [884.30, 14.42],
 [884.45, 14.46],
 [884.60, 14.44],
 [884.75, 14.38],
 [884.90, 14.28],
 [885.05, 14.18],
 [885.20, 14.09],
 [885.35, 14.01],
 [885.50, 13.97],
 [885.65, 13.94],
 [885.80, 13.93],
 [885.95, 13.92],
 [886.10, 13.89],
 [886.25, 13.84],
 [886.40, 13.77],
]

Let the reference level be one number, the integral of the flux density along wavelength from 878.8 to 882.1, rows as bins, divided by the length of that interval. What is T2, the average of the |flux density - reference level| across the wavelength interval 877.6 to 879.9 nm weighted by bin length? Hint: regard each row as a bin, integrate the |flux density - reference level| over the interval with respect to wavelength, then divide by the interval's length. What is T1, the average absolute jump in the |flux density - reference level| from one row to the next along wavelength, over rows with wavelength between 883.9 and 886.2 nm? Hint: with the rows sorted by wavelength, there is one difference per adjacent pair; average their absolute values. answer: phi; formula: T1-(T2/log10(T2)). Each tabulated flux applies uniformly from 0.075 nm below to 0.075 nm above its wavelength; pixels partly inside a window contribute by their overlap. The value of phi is 0.4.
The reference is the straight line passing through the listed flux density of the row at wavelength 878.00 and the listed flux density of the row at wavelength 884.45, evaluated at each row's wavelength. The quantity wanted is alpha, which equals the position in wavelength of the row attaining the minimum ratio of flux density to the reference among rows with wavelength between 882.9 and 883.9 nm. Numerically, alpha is 882.95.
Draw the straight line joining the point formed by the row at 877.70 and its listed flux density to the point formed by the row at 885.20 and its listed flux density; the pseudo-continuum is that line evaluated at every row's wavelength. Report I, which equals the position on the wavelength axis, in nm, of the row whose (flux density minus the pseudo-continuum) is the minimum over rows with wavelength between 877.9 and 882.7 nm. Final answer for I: 880.70 nm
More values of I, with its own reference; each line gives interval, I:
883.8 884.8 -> 883.85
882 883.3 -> 882.50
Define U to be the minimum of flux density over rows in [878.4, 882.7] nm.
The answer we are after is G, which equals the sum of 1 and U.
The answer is 14.4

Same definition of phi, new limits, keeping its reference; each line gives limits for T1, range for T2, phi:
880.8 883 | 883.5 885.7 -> 2.3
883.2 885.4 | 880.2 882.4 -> 0.4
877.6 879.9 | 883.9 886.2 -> 1.9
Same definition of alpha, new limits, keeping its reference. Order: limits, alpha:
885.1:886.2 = 886.10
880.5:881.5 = 880.70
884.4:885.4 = 885.35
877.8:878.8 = 878.75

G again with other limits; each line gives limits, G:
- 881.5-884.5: 14.8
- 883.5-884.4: 15.0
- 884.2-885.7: 14.9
